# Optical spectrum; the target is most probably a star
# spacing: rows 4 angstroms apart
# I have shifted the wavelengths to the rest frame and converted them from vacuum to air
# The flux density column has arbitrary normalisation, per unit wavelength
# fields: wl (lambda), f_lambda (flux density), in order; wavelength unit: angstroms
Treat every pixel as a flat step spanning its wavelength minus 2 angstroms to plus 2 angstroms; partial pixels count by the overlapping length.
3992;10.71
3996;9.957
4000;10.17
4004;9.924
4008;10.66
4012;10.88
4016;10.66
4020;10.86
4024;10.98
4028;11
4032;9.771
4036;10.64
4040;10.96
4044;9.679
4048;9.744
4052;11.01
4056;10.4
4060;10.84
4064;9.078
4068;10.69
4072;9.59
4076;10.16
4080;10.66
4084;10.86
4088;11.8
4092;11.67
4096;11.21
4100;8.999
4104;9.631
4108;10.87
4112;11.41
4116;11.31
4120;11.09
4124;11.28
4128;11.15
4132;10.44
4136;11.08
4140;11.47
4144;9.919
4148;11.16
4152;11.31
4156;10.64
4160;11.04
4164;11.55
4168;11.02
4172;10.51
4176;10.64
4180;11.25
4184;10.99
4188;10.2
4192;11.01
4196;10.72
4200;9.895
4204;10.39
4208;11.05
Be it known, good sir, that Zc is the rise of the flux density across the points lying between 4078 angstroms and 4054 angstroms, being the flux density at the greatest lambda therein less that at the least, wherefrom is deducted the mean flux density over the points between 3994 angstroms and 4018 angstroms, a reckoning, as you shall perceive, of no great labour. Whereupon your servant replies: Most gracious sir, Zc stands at -10.6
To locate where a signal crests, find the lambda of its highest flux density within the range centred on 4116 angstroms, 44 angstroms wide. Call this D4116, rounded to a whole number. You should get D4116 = 4112 angstroms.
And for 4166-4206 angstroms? 4180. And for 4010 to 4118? 4088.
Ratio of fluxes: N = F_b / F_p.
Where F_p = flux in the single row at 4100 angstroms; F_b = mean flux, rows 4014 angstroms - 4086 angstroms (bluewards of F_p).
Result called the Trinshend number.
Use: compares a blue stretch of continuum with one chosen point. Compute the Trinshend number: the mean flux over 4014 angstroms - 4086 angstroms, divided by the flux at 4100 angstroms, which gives 1.16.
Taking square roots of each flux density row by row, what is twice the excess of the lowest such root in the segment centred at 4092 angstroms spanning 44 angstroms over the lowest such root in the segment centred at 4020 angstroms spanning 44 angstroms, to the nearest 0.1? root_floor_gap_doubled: -0.3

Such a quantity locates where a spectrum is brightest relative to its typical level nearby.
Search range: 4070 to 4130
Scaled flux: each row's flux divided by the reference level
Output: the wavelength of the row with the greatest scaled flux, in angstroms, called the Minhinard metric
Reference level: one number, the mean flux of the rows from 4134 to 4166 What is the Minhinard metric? 4088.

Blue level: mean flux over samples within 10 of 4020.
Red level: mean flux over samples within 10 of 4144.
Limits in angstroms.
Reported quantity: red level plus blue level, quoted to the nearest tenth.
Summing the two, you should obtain 21.9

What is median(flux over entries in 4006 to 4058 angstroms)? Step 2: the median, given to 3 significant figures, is 10.7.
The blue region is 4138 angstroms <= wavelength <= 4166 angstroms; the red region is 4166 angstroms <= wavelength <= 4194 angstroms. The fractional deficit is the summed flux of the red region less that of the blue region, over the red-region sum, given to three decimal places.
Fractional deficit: -0.019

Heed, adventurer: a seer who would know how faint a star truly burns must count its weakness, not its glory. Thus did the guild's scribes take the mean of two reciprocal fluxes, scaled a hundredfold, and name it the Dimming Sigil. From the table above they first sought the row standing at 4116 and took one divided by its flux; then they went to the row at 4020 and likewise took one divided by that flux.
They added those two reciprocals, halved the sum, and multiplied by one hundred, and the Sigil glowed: 9.02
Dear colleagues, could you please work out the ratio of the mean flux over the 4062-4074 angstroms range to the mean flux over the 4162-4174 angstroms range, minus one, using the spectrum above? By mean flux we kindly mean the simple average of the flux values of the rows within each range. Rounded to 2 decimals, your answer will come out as -0.11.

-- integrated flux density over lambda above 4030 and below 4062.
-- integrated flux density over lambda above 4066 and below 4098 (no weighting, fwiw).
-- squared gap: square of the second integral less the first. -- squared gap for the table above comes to 207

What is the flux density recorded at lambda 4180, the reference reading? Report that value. 11.25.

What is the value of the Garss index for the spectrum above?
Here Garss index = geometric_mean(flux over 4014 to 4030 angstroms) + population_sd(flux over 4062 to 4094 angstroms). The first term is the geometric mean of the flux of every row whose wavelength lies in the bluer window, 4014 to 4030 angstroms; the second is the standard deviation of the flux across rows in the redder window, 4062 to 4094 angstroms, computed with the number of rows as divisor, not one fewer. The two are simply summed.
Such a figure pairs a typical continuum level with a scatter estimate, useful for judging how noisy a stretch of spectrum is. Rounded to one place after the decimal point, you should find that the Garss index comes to 11.8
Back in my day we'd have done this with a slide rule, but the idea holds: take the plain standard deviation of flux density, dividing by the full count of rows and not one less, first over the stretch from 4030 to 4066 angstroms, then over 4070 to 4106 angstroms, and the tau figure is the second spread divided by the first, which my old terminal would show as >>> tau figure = 1.42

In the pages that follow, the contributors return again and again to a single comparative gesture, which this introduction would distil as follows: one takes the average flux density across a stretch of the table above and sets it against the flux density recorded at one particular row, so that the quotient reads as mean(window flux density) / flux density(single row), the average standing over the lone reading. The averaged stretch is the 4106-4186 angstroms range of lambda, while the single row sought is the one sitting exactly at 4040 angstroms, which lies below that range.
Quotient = 1.00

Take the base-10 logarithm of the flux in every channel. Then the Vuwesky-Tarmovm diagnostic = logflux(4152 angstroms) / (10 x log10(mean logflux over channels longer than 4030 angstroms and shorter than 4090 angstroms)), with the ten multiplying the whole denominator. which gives 15.5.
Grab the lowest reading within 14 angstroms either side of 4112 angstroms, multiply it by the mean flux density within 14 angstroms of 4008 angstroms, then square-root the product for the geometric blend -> 9.7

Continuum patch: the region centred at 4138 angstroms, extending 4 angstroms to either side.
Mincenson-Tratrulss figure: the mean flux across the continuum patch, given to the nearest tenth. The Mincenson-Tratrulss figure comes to 11.3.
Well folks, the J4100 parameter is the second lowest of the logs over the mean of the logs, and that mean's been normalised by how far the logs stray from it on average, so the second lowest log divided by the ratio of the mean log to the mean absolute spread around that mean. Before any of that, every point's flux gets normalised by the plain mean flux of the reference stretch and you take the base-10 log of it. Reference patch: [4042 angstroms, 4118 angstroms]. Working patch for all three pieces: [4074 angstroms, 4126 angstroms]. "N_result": -0.08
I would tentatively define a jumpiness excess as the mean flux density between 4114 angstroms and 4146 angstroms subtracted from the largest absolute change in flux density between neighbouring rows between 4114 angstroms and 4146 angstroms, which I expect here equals -9.4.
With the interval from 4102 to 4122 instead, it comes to -9.6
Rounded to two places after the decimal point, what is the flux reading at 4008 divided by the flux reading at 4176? 1.00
